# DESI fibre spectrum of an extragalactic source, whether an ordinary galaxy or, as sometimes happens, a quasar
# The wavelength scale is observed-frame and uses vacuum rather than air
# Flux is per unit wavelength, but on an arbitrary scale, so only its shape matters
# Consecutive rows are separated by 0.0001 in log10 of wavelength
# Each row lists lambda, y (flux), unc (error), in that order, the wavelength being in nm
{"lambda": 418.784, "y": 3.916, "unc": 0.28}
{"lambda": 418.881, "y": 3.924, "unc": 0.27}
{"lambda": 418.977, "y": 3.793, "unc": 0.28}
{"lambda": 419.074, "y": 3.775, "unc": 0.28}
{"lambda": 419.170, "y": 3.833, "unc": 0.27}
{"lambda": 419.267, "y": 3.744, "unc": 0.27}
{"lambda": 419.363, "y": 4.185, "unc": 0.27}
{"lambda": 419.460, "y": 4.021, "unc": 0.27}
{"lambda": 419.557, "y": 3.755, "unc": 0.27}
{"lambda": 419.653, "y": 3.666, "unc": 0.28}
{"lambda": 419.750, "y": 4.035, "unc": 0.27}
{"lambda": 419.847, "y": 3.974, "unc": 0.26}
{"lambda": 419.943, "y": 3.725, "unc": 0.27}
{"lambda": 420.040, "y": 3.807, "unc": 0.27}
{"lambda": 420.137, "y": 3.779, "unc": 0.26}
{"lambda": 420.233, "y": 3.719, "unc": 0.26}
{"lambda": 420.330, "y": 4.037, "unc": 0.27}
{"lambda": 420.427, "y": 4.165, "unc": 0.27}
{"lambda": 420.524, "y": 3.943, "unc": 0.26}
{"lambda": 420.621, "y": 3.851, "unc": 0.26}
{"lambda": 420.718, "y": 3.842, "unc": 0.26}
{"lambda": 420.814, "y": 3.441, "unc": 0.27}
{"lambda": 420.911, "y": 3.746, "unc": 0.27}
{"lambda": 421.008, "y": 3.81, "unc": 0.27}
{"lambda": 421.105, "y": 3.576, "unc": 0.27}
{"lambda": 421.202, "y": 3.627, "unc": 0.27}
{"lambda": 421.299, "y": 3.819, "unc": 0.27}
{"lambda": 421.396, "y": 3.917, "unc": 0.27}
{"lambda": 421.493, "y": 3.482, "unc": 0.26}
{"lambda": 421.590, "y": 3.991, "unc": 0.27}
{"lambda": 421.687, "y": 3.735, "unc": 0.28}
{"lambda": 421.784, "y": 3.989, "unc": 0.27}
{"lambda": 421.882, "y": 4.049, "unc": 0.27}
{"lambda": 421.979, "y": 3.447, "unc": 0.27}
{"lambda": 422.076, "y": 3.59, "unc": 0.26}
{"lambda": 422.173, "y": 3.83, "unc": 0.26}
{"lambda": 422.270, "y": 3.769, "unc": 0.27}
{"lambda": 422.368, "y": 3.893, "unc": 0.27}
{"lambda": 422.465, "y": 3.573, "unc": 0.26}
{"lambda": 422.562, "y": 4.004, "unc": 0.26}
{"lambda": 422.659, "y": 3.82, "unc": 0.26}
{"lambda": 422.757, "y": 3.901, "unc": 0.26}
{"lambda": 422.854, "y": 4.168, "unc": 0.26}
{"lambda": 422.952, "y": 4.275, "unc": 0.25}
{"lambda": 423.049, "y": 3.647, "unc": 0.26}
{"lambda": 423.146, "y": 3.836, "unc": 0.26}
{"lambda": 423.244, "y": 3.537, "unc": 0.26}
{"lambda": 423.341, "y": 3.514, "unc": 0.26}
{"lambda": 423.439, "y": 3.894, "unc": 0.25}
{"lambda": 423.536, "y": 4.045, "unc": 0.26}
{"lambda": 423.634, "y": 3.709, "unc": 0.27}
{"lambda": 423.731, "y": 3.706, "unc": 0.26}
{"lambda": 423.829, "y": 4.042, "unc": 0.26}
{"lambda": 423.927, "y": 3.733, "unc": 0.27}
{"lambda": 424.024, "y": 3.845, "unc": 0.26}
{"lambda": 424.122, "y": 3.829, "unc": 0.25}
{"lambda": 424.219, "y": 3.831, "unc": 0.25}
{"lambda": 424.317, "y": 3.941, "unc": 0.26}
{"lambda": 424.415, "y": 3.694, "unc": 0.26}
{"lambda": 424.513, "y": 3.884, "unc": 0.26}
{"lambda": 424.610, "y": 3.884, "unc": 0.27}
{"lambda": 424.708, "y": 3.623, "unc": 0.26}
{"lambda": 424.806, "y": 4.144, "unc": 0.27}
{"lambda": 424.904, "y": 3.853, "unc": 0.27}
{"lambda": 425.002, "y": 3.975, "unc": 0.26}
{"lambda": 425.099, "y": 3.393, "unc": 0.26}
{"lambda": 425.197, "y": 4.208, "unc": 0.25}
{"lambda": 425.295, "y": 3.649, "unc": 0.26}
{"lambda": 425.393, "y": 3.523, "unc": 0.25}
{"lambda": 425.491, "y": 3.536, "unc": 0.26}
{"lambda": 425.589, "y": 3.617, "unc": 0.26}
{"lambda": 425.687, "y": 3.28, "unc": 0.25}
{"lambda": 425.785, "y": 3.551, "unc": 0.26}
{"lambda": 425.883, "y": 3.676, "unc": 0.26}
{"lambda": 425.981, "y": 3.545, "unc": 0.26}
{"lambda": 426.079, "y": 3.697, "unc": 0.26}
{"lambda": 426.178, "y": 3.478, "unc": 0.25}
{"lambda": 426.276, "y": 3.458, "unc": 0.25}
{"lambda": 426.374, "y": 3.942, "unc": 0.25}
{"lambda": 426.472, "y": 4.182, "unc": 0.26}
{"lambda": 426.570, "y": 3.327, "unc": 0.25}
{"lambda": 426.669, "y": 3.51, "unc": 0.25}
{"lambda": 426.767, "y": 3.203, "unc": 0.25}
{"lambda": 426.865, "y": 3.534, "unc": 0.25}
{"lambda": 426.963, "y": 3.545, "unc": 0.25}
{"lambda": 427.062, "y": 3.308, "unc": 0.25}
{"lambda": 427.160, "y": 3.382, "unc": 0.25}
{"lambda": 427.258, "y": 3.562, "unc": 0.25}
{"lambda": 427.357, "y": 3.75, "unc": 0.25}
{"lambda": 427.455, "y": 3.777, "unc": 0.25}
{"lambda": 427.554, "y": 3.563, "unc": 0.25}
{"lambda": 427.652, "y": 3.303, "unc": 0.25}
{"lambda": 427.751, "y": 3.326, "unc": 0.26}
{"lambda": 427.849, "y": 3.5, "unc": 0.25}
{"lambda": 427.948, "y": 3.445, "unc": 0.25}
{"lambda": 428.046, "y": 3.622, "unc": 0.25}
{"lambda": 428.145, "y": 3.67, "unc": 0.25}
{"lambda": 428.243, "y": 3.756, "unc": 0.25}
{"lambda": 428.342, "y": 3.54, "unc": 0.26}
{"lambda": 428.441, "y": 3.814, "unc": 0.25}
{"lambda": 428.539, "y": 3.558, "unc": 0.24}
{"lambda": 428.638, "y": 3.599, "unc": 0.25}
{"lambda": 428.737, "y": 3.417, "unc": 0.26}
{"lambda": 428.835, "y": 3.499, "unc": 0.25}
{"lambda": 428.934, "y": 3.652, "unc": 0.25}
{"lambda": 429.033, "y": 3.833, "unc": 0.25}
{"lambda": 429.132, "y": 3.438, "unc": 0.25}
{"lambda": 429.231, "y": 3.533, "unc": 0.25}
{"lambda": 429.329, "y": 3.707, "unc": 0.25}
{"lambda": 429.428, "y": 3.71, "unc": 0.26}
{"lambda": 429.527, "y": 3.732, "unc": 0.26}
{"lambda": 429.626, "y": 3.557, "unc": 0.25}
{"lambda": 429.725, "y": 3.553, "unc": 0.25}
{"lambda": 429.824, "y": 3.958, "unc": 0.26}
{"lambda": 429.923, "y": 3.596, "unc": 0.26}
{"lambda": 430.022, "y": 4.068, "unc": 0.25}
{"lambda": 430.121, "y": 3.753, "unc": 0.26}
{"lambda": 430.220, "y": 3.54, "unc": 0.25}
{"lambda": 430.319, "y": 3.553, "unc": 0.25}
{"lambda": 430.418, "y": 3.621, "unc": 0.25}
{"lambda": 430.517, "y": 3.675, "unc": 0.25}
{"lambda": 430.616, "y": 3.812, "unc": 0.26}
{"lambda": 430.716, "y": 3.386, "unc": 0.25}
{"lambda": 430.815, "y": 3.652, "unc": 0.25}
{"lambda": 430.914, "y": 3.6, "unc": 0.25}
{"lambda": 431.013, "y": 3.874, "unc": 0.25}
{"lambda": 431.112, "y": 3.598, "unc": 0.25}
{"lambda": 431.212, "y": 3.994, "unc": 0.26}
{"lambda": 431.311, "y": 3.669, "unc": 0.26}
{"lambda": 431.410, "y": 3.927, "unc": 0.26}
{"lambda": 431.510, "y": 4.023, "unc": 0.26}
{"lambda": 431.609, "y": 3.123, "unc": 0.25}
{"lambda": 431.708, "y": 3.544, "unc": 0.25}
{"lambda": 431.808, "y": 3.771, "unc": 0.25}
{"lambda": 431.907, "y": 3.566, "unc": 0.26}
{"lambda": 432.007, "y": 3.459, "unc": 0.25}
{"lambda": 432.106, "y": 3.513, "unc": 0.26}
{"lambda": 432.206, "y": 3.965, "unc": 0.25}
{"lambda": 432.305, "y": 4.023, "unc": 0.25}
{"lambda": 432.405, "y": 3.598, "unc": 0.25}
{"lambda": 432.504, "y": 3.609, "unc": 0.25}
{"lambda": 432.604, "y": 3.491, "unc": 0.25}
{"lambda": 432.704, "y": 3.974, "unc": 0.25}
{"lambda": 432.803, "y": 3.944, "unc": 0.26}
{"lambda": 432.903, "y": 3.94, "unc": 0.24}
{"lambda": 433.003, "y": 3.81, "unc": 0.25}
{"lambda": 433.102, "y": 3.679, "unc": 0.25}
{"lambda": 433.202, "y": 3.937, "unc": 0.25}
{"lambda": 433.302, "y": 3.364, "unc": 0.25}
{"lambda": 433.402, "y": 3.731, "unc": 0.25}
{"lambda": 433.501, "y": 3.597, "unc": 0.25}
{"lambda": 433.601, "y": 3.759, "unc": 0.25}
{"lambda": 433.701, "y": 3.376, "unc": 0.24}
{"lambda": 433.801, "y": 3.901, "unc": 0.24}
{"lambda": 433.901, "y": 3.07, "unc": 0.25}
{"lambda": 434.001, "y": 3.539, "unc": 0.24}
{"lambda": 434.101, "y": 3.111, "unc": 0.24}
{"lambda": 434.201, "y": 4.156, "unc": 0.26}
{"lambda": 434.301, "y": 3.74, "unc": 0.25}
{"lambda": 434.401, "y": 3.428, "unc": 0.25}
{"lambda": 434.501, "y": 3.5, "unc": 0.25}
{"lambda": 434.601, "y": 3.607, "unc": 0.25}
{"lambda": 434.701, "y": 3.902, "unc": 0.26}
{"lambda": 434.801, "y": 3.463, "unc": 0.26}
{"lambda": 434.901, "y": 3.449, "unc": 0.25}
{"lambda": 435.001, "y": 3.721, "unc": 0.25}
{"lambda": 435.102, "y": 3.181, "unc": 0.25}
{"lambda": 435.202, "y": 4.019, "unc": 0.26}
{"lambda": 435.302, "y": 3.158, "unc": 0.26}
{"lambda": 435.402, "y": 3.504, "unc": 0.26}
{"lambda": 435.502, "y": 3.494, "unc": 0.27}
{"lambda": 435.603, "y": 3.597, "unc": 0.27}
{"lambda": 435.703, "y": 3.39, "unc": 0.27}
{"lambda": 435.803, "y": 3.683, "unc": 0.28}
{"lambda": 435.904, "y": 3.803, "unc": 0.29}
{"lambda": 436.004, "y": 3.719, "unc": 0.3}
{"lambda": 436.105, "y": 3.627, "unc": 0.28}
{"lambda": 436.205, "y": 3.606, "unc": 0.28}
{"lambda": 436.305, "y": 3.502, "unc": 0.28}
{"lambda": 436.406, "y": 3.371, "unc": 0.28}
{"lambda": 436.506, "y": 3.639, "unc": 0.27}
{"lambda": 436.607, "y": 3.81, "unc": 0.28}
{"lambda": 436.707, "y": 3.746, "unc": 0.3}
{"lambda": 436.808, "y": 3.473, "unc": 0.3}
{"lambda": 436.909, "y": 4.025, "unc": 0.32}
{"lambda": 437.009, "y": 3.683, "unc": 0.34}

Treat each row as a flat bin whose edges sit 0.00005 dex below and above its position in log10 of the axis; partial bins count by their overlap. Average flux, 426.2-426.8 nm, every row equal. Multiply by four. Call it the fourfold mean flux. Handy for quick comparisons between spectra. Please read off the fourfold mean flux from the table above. 14.4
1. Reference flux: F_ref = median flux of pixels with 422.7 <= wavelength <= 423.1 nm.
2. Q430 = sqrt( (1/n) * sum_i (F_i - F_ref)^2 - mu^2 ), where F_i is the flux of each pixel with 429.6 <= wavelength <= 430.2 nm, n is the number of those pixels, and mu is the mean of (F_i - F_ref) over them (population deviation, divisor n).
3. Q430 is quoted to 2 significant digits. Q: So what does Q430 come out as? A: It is 0.20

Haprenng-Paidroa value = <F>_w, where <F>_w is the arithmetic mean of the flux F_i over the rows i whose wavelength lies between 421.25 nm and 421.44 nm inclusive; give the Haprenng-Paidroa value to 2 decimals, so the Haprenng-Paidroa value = 3.87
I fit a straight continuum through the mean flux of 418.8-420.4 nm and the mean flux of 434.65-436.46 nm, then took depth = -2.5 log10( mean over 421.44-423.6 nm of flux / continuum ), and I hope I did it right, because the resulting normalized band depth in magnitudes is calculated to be 0.00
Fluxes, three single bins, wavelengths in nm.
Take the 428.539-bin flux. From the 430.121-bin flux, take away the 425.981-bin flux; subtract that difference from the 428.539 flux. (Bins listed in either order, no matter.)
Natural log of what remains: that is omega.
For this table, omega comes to 1.21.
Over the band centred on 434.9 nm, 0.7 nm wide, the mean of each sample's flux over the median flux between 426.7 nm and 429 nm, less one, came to 0.02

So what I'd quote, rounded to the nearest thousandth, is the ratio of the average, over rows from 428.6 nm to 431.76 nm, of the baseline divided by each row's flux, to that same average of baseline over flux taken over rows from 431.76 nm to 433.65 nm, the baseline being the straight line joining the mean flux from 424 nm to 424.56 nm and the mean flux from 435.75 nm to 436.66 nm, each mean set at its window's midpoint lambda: 1.028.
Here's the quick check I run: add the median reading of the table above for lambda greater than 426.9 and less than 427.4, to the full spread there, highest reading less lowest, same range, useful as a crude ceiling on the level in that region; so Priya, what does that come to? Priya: 3.99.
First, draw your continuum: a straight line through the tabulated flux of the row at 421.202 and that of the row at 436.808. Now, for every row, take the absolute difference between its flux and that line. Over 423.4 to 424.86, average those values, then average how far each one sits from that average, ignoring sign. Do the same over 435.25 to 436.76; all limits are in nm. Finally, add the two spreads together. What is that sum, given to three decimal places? 0.208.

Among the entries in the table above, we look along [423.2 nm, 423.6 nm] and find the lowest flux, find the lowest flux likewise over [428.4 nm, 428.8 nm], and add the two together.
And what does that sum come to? 6.9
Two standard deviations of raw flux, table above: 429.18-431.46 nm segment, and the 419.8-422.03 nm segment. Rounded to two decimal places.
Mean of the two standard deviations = 0.18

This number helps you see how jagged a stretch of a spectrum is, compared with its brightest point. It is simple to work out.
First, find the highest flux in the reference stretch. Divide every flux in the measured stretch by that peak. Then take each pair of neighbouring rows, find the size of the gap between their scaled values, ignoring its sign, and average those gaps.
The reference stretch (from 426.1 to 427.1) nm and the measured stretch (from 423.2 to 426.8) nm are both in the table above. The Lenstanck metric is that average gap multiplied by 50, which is 3.0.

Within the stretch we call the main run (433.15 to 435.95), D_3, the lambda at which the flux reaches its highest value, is 434.201 nm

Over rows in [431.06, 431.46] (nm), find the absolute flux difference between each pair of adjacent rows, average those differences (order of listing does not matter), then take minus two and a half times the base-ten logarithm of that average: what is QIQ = 1.2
